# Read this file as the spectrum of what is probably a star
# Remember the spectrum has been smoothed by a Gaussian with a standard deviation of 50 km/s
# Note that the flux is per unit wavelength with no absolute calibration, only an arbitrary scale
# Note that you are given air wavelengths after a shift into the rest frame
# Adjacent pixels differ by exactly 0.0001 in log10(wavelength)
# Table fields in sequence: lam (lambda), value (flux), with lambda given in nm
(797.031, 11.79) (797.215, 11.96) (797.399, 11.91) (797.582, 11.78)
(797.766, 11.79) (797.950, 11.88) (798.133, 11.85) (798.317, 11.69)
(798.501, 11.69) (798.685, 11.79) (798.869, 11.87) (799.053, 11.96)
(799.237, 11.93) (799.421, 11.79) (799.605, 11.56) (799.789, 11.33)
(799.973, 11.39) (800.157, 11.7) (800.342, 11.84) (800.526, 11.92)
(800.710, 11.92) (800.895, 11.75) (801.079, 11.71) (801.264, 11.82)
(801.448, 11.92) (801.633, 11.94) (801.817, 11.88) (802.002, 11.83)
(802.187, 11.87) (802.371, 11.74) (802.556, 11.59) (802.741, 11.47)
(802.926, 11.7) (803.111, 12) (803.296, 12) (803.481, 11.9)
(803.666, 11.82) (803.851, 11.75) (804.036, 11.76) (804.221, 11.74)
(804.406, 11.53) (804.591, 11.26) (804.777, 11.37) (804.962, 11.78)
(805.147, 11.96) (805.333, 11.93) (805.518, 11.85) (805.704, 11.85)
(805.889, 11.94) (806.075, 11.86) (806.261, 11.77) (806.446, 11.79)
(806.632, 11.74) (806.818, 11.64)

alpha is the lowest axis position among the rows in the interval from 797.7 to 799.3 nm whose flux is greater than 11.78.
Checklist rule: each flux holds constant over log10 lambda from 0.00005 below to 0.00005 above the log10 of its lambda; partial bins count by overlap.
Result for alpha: 797.766 nm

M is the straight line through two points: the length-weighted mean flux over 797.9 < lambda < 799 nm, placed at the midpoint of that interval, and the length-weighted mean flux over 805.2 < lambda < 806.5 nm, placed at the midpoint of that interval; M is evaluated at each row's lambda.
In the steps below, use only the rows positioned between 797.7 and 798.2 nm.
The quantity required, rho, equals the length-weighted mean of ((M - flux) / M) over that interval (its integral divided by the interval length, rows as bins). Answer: -0.004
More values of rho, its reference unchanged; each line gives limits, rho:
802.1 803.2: 0.009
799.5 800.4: 0.022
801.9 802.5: 0.002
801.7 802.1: -0.003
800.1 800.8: -0.003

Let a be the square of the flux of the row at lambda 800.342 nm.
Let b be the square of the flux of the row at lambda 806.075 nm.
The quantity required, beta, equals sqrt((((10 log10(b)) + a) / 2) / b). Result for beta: 0.758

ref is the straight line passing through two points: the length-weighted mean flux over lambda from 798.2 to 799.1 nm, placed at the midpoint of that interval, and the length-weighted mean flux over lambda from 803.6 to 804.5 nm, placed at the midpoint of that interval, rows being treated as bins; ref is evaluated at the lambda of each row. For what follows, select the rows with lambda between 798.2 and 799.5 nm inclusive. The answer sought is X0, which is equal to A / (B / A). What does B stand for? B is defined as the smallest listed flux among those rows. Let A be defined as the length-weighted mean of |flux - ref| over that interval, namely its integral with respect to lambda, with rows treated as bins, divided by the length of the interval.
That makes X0 0.001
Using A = 0.09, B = 11.69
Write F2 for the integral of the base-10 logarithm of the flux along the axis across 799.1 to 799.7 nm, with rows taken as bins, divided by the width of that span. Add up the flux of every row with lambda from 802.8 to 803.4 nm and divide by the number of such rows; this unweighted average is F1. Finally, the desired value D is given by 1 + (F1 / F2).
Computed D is 12.1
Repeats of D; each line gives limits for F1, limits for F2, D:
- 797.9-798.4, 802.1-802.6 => 12.0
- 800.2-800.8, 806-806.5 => 12.1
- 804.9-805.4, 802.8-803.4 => 12.1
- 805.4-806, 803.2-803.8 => 12.0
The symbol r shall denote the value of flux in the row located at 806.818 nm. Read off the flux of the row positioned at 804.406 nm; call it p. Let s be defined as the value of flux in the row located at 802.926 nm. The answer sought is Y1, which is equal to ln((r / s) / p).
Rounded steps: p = 11.53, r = 11.64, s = 11.7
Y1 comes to -2.45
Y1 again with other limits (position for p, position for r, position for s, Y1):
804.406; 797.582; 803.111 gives -2.46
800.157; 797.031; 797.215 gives -2.47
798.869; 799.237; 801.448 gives -2.47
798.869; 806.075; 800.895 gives -2.46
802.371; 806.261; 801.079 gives -2.46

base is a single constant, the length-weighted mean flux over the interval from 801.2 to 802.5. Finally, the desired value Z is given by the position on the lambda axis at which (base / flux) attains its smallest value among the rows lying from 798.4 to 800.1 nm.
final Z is 799.053 nm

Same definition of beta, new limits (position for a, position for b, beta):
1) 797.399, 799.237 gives 0.758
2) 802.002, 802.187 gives 0.757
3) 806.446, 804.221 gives 0.763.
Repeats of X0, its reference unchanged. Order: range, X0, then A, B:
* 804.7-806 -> 0.003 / 0.20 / 11.37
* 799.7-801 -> 0.003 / 0.18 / 11.33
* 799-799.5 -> 0.001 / 0.11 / 11.79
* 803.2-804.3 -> 0.001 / 0.10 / 11.74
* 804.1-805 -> 0.004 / 0.22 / 11.26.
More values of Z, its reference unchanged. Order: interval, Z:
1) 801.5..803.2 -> 803.111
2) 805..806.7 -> 805.147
